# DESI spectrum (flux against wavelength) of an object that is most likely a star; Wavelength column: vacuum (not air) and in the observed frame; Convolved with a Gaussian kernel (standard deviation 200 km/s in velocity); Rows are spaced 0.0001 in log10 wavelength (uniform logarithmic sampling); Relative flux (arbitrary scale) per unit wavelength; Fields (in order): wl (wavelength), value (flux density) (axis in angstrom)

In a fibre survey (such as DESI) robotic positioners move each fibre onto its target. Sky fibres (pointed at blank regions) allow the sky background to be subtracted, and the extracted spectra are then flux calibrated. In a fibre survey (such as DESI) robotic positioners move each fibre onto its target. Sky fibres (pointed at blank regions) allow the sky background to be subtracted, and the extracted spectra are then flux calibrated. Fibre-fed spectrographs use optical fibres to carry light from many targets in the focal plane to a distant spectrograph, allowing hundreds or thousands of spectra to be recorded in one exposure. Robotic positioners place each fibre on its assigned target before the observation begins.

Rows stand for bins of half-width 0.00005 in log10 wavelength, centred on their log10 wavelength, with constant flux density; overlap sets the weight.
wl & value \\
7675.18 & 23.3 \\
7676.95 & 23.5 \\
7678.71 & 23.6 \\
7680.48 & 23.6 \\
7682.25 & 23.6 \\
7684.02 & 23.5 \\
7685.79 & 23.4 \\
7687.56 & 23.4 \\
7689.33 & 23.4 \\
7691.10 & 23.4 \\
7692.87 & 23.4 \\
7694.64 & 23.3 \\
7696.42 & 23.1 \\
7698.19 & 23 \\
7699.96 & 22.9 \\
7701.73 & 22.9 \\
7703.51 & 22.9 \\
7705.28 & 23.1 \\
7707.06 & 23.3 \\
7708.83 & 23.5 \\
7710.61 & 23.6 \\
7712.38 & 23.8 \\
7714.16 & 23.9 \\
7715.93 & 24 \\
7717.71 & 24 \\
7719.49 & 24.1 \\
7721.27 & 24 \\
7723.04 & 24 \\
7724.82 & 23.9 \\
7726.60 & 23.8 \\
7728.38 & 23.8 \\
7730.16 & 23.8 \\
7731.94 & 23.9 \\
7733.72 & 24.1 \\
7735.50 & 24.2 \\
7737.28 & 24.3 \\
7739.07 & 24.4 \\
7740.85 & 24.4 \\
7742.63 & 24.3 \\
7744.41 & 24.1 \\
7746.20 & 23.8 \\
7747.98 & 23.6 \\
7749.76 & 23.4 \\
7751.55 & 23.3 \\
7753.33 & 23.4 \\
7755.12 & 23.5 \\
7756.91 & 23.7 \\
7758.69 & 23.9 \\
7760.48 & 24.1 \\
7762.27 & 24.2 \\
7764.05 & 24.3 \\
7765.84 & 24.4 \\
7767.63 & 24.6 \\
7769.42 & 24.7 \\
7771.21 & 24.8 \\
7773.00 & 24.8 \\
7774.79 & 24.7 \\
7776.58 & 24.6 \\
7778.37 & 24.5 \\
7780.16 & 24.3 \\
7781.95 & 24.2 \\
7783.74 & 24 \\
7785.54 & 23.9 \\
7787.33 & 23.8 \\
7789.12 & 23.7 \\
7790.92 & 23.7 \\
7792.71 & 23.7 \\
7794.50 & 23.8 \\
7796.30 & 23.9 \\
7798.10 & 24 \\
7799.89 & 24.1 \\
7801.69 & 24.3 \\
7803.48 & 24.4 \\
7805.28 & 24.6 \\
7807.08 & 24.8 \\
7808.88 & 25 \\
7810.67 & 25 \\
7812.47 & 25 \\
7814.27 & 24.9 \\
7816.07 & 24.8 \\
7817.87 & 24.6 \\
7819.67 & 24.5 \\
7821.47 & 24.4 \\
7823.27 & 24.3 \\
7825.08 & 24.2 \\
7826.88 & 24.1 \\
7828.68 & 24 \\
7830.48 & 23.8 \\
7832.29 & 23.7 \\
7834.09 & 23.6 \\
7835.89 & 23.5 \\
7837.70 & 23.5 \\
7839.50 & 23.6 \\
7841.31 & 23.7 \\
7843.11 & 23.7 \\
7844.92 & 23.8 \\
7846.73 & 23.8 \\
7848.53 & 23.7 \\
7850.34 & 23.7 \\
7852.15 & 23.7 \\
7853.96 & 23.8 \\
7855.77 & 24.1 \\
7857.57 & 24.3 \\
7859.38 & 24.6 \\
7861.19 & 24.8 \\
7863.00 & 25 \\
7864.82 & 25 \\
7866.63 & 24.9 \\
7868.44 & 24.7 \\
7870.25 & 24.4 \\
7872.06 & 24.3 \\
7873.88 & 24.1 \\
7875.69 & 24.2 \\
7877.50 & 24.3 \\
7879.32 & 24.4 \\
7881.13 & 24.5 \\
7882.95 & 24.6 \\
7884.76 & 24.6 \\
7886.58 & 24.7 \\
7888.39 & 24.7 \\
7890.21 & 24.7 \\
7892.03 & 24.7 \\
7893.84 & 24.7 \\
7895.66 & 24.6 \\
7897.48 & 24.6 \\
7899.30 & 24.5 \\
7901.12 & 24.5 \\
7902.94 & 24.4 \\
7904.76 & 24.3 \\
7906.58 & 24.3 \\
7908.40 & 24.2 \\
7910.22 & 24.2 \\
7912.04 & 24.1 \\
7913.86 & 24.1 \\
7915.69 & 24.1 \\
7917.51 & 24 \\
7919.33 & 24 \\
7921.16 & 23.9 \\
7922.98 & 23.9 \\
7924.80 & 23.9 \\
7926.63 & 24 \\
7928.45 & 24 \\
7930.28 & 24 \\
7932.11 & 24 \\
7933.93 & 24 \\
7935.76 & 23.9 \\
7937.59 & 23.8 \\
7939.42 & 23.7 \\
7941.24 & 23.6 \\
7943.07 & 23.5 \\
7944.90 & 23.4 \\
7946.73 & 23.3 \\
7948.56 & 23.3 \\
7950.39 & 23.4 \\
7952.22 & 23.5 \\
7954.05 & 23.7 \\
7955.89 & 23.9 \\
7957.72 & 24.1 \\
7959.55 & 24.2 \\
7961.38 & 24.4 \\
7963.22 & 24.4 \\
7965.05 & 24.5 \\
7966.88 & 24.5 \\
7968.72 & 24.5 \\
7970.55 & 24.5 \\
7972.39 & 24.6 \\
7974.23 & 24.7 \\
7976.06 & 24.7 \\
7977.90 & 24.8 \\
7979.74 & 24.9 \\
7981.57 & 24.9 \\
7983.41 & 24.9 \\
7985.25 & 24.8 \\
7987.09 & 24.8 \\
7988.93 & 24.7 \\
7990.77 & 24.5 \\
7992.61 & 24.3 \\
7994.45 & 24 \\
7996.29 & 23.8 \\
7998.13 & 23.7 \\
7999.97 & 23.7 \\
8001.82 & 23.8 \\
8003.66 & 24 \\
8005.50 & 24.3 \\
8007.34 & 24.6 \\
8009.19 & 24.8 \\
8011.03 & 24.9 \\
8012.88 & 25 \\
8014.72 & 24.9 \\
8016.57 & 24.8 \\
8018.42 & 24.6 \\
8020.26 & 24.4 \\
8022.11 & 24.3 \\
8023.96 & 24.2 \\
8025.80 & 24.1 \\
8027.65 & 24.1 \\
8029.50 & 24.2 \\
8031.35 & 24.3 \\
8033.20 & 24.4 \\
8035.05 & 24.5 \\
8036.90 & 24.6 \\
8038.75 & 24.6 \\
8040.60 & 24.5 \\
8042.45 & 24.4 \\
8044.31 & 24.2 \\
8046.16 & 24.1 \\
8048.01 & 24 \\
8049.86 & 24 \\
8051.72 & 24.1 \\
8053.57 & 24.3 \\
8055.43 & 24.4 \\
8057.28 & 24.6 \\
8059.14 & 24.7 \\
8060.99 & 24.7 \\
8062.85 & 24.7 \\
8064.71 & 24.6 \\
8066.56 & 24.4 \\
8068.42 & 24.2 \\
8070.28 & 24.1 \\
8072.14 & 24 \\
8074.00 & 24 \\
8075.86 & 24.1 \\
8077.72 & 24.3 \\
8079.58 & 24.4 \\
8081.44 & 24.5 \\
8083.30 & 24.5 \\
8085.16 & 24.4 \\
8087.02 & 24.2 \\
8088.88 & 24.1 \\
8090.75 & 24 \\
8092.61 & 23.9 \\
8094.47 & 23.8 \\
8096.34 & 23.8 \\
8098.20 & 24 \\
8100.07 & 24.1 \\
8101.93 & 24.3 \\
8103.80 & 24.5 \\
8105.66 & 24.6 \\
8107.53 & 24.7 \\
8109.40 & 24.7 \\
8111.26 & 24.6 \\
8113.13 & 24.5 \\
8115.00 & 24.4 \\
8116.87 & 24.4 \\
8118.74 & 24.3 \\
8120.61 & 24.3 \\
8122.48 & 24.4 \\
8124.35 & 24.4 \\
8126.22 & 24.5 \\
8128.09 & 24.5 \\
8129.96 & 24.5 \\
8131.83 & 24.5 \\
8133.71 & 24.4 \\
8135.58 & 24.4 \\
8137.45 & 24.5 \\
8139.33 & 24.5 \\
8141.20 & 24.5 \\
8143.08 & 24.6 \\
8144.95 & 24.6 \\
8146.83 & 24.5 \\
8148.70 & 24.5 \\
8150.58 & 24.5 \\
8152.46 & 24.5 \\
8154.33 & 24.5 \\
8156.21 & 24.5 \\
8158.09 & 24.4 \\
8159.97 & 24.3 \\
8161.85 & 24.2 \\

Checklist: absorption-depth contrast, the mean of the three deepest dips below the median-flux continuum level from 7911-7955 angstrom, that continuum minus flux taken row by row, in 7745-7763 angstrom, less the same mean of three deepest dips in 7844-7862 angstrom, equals 0.33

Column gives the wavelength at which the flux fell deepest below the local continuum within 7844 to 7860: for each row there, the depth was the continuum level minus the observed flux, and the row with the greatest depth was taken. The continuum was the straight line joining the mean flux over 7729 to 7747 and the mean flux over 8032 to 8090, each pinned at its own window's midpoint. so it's 7852.15 angstrom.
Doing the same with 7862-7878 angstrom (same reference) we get 7873.88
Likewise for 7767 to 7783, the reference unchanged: 7781.95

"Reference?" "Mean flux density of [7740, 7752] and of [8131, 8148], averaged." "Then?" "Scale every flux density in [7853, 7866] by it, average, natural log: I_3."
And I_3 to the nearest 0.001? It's 0.014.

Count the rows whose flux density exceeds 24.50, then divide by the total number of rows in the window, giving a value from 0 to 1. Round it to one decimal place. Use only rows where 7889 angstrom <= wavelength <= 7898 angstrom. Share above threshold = 1.0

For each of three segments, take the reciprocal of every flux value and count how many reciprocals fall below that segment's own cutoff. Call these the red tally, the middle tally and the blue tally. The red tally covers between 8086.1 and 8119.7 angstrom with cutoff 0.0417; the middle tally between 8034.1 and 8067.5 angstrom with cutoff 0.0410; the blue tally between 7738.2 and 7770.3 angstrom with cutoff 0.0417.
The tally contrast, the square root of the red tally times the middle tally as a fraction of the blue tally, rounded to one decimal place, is 1.3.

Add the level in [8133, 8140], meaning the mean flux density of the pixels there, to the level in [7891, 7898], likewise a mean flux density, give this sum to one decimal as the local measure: 49.1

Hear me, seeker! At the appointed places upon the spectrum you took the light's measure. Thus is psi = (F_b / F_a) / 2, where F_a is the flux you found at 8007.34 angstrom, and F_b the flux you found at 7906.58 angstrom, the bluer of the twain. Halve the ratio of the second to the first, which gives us 0.494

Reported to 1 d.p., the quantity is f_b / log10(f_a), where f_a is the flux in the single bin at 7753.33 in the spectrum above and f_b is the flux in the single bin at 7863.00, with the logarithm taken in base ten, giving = 18.3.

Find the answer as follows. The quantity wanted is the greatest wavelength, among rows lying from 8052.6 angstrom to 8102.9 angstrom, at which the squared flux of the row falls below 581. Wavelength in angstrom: 8100.07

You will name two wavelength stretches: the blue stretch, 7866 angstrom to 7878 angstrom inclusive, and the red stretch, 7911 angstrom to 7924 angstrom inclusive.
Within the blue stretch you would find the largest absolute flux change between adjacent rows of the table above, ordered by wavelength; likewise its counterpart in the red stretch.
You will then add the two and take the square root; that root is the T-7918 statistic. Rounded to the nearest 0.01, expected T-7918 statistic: 0.63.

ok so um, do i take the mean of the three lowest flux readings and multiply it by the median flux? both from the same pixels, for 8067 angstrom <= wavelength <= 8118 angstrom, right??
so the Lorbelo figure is 579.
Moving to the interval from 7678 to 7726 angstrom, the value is 538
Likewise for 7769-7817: 578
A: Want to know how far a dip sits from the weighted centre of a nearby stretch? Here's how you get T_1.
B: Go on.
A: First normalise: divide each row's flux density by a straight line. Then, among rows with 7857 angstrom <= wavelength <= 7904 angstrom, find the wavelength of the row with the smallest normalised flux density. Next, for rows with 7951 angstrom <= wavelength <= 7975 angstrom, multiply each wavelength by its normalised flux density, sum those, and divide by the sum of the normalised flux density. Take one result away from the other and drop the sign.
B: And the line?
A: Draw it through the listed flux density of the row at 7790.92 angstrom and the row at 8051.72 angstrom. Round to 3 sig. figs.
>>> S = 89.4 angstrom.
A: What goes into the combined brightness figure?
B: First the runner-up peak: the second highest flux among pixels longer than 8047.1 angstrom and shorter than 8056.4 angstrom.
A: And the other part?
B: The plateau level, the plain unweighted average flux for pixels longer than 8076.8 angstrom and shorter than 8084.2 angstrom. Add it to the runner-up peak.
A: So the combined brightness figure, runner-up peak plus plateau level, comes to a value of 48.7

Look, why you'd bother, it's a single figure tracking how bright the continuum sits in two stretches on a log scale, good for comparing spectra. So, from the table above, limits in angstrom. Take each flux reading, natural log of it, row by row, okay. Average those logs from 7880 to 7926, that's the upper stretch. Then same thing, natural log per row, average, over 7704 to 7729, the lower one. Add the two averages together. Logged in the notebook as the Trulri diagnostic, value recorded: 6.36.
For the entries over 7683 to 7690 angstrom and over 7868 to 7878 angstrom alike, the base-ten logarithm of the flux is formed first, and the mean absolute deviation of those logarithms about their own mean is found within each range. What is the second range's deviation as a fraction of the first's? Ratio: 3.7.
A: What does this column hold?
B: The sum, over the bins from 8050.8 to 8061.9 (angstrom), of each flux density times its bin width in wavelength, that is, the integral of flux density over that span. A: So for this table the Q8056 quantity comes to 272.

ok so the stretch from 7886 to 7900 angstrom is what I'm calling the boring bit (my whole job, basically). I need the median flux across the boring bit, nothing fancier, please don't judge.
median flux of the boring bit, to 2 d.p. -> 24.70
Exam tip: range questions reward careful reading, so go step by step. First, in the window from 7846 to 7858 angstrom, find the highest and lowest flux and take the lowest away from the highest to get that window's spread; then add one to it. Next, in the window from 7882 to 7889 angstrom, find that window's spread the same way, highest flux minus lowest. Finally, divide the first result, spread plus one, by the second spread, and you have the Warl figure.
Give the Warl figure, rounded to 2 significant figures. 16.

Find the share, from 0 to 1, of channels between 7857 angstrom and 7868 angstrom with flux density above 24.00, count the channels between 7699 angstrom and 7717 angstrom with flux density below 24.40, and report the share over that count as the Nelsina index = 0.100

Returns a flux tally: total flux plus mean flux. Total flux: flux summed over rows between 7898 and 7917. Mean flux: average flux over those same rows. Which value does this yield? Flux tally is 267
